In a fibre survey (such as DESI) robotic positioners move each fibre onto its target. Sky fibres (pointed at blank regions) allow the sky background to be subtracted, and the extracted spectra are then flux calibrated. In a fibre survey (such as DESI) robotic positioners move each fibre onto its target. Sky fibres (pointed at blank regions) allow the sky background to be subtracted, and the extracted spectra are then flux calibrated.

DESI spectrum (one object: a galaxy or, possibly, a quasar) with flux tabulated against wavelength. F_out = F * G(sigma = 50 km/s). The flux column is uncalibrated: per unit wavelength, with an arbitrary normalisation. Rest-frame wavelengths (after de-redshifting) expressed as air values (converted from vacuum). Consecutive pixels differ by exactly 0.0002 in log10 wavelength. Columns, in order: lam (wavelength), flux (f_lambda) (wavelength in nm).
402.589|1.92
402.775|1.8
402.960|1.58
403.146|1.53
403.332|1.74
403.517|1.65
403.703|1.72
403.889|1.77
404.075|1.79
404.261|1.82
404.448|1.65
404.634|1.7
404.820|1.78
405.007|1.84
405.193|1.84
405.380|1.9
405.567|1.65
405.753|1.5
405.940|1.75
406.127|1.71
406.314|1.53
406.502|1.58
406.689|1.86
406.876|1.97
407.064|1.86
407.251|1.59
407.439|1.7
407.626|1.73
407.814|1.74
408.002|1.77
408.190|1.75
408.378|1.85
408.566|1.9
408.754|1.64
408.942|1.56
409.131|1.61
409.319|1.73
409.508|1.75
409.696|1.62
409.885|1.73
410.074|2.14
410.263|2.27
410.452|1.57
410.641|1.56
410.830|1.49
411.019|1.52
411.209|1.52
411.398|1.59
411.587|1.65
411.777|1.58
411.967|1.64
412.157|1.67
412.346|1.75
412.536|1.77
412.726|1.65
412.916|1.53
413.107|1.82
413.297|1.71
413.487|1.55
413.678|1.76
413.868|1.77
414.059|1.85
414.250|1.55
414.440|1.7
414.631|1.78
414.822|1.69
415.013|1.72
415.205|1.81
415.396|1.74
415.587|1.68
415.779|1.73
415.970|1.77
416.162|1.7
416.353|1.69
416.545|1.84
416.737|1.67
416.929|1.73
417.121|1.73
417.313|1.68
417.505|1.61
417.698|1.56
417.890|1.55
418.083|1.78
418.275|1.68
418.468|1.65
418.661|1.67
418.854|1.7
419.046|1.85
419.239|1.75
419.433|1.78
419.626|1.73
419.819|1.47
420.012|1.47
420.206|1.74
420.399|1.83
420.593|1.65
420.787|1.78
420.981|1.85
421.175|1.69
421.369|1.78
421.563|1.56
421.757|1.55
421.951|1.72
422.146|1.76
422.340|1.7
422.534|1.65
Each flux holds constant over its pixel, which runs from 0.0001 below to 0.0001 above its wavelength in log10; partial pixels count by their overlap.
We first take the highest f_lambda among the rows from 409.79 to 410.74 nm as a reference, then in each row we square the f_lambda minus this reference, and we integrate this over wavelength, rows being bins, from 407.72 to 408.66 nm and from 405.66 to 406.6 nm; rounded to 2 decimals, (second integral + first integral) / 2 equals 0.31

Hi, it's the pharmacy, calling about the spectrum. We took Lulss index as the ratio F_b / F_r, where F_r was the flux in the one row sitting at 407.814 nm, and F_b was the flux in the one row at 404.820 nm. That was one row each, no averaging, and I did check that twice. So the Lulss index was 1.02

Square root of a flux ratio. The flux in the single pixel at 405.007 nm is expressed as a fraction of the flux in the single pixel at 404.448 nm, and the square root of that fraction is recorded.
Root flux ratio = 1.06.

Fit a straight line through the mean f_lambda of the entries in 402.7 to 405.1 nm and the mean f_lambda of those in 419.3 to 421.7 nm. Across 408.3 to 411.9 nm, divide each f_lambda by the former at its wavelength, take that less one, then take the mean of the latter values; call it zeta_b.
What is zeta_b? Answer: -0.007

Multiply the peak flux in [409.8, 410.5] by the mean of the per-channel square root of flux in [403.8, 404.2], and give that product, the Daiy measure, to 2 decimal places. 3.03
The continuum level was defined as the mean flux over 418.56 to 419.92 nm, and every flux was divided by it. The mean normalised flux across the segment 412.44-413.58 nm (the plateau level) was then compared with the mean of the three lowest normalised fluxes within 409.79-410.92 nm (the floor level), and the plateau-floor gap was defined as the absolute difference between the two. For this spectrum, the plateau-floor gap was 0.077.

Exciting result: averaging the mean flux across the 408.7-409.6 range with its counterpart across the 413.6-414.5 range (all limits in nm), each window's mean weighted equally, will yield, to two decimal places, 1.69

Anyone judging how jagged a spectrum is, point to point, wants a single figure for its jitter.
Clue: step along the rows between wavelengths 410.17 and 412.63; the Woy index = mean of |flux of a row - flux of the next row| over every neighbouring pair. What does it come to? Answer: 0.100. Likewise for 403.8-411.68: 0.116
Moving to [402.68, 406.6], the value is 0.104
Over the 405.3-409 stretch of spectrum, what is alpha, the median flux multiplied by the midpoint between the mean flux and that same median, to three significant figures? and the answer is 3.00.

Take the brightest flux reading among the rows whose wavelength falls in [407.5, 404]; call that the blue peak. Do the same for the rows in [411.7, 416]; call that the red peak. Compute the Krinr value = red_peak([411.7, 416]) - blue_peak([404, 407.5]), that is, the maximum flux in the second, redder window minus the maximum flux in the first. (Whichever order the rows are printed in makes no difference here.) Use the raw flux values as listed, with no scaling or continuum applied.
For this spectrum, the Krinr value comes -0.12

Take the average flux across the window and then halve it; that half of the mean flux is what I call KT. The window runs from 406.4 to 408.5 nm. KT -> 0.882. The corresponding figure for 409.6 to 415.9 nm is 0.850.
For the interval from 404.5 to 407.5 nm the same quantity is 0.867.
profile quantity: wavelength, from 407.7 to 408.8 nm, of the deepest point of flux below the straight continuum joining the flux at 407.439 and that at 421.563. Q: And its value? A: 408.754 nm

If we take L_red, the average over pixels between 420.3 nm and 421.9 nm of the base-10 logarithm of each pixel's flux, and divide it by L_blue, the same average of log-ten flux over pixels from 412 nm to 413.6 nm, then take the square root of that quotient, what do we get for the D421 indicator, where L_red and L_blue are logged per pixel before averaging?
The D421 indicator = 1.02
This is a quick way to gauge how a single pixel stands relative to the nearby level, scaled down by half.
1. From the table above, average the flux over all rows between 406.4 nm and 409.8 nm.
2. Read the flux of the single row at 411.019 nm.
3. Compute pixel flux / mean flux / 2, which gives 0.438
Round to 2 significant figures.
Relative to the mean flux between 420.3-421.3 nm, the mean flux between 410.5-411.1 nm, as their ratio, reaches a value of 0.87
